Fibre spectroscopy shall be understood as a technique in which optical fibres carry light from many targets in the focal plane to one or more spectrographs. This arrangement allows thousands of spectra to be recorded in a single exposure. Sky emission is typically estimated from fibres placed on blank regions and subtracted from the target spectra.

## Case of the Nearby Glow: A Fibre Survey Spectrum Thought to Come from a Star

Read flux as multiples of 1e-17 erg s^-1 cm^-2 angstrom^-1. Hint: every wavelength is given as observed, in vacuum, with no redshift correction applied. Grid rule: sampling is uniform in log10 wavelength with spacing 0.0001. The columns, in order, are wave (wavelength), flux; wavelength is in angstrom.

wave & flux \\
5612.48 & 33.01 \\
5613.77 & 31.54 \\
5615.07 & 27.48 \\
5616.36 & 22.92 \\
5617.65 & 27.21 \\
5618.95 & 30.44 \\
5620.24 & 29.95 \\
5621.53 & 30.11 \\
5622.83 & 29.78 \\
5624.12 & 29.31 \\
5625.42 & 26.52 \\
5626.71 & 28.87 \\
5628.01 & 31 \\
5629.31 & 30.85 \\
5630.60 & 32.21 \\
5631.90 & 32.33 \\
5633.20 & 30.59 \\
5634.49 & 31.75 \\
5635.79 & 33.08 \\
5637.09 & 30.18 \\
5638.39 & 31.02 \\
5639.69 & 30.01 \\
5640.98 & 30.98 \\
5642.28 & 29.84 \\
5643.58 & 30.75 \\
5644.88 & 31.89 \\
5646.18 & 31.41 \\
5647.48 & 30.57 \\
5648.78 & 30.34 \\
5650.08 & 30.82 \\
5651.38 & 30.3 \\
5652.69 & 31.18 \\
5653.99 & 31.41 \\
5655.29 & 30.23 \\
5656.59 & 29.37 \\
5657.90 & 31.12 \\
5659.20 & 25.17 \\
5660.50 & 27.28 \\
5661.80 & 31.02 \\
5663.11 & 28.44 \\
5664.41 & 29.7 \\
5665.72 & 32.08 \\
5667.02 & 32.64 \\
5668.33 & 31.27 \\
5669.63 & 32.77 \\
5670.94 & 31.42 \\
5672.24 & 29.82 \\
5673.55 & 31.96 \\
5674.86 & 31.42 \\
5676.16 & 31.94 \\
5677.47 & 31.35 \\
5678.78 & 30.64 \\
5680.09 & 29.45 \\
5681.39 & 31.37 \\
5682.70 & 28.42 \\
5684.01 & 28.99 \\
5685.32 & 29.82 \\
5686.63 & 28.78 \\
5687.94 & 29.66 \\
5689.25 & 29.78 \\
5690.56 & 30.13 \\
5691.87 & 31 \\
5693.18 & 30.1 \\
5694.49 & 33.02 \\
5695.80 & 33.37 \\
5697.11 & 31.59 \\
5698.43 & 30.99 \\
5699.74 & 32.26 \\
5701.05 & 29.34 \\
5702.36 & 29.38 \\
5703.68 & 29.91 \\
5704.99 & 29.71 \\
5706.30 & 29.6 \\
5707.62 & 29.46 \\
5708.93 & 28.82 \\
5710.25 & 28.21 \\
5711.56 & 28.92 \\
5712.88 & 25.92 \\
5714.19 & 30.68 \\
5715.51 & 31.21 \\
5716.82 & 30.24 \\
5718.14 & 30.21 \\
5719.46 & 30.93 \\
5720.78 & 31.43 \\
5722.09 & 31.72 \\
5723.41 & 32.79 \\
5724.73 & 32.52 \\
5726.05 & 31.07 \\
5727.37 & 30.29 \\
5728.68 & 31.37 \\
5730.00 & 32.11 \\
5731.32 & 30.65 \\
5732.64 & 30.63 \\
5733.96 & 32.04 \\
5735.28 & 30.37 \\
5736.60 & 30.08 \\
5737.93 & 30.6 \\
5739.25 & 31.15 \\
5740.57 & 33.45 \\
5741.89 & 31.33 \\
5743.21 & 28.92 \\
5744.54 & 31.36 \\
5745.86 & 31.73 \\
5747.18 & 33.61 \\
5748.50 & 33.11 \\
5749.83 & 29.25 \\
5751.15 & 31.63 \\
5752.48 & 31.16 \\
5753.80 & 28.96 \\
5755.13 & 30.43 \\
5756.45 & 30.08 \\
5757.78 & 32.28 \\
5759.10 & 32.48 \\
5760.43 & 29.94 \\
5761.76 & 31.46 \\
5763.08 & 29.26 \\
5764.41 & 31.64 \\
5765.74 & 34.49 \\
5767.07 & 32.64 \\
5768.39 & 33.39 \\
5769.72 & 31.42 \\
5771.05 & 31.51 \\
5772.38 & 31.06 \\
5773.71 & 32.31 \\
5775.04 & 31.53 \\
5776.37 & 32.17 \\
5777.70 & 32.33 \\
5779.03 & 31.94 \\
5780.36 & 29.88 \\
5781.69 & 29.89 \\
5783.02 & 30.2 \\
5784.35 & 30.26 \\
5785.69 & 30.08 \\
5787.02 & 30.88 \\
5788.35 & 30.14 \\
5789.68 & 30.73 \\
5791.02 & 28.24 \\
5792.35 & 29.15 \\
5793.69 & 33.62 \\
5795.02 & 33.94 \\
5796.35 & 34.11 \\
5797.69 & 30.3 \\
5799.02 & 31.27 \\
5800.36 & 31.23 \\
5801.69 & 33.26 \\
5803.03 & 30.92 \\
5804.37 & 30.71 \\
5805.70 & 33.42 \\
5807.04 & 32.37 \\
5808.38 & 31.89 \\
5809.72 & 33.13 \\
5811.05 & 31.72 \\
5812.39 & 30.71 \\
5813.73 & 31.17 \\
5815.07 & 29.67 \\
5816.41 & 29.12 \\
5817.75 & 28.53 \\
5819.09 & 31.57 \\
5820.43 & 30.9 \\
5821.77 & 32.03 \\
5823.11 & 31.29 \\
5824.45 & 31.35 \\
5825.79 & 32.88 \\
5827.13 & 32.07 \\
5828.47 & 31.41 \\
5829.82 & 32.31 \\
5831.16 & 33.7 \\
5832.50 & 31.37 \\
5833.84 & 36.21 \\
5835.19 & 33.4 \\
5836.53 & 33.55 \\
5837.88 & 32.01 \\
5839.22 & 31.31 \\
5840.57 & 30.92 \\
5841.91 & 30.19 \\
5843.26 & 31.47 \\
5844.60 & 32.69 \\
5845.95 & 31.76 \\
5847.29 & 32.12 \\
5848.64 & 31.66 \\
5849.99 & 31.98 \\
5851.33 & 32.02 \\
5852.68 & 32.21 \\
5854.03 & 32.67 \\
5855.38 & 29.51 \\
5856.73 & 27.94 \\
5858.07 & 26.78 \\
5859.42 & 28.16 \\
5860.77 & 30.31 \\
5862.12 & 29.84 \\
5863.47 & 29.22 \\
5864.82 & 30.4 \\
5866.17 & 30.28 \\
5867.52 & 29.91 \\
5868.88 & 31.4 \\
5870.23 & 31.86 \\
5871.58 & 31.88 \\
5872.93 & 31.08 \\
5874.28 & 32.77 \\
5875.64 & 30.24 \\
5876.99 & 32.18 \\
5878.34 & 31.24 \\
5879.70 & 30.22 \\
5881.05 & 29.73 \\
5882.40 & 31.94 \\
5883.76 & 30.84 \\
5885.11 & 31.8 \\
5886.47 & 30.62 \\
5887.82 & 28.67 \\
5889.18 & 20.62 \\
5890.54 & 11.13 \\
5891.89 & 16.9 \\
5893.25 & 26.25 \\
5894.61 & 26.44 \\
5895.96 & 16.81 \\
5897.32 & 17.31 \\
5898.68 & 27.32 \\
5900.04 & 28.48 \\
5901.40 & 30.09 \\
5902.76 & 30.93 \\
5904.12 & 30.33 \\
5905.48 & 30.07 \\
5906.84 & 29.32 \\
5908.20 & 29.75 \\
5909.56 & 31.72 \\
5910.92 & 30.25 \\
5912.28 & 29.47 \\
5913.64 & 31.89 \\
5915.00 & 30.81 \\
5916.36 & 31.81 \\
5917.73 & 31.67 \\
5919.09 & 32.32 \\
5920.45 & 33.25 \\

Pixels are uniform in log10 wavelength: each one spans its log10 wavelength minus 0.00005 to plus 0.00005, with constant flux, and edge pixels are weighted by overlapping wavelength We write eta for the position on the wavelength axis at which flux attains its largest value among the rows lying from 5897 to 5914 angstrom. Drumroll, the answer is 5913.64 angstrom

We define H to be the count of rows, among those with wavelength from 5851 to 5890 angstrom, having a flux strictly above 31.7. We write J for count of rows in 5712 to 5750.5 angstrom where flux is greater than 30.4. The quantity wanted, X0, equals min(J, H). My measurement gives 9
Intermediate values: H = 9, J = 21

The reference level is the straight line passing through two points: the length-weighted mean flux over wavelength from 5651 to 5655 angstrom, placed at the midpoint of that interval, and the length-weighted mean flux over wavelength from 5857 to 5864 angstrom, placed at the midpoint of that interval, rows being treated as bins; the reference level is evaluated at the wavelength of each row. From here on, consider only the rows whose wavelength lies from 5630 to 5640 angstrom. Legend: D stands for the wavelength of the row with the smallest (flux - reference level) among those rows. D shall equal 5639.69 angstrom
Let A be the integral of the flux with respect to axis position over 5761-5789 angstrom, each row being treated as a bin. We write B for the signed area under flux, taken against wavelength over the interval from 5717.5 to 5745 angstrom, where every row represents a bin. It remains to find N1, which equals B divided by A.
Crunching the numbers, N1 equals 0.98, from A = 878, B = 858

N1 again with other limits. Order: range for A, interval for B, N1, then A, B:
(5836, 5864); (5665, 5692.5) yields 0.98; 864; 844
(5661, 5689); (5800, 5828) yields 1.03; 856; 880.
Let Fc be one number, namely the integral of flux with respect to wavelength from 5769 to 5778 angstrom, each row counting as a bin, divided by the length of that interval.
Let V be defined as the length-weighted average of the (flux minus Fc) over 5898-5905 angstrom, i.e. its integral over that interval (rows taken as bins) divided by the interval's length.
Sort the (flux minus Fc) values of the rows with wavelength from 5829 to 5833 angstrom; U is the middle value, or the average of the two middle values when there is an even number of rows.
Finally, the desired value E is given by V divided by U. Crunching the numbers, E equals -4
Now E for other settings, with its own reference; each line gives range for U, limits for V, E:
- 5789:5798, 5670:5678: 0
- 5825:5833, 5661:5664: -5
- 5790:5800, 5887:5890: 16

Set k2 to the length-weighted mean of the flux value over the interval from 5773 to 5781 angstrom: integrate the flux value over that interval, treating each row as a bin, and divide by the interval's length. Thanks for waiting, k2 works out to 31.7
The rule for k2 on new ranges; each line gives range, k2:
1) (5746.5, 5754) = 31.4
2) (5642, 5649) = 30.9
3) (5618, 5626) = 29.3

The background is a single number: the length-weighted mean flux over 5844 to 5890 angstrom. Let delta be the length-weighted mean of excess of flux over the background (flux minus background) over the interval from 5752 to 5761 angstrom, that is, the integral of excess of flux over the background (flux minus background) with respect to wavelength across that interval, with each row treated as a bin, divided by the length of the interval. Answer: 0.34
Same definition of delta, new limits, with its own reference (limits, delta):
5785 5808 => 1.02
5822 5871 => 0.92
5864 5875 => 0.75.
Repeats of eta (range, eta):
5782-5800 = 5796.35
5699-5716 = 5699.74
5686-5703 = 5695.80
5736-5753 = 5747.18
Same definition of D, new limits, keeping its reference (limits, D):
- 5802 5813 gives 5804.37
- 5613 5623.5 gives 5616.36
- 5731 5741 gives 5736.60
